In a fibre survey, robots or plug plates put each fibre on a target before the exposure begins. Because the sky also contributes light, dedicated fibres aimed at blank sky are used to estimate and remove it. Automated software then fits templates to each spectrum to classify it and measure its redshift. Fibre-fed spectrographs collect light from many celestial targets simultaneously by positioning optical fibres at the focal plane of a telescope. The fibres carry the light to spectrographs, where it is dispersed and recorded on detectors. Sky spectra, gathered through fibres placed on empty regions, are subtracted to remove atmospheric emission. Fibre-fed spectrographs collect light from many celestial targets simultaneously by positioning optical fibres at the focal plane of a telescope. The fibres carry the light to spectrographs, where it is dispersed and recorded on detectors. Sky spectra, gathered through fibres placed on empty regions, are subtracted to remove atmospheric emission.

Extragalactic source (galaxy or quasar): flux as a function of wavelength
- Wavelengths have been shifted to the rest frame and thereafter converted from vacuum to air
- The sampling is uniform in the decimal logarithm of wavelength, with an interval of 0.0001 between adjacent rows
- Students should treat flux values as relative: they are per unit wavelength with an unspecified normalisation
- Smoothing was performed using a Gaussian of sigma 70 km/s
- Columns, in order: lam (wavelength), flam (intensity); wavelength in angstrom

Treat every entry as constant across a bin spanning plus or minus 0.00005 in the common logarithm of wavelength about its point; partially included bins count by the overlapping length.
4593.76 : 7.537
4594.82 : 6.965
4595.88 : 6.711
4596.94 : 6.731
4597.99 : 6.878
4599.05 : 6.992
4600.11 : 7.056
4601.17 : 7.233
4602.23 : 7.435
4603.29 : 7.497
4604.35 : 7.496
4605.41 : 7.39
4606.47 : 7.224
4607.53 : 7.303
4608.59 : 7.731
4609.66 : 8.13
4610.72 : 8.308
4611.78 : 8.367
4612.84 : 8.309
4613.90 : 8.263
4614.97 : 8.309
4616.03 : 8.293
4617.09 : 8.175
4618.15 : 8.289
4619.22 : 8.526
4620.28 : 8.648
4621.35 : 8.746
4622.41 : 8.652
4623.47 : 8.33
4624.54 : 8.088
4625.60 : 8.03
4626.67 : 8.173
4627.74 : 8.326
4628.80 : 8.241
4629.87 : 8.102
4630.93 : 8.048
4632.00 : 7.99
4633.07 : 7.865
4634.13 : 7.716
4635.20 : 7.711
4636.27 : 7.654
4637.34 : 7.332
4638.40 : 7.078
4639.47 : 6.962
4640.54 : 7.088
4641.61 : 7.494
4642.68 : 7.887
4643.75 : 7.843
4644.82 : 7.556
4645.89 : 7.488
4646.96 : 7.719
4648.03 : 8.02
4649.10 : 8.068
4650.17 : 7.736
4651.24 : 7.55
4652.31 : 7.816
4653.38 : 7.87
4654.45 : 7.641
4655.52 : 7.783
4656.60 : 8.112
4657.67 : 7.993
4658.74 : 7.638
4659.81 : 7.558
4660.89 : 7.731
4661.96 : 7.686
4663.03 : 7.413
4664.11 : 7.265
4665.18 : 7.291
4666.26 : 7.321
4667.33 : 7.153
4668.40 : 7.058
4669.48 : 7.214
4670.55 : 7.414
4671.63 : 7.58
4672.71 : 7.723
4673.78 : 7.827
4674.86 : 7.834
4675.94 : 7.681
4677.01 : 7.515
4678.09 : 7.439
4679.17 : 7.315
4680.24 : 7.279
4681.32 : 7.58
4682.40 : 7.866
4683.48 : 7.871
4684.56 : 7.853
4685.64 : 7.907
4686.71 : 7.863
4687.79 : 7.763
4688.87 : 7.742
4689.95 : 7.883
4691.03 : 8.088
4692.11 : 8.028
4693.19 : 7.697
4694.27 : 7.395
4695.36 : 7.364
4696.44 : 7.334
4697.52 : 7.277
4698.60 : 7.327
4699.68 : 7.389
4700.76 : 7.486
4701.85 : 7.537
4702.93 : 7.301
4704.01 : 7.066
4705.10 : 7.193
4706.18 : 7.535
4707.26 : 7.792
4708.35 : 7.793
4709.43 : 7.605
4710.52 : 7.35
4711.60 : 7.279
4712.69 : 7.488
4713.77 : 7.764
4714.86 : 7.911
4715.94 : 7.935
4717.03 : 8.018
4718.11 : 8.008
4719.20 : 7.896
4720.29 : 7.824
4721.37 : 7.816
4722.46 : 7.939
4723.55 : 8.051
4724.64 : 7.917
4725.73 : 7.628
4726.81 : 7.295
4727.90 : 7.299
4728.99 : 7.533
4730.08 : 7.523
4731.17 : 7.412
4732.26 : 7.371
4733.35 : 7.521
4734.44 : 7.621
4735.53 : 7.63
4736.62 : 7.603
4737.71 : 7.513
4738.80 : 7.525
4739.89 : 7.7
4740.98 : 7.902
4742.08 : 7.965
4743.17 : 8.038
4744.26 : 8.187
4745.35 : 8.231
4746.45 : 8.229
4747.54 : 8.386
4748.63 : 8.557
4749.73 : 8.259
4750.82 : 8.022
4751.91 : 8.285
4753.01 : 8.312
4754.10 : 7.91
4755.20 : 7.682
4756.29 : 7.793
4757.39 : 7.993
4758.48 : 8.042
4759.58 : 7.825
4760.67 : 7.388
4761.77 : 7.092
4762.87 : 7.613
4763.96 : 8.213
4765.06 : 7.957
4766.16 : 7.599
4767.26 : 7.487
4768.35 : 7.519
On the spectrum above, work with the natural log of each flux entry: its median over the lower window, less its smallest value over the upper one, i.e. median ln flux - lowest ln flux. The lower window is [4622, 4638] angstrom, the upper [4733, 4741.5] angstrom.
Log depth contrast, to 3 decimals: 0.069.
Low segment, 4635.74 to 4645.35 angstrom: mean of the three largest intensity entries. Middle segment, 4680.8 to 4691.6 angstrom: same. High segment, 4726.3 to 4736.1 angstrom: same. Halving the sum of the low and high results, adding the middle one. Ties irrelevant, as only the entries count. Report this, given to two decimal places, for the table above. 15.65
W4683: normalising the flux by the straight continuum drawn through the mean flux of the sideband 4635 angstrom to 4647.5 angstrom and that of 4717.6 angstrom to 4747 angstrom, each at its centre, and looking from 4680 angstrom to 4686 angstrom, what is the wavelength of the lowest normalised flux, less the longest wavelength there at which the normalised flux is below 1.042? -5.4 angstrom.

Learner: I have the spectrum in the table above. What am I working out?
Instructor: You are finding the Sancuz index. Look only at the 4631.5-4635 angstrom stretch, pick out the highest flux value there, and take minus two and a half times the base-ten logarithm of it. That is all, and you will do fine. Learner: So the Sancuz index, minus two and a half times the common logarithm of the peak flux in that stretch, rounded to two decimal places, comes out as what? -2.26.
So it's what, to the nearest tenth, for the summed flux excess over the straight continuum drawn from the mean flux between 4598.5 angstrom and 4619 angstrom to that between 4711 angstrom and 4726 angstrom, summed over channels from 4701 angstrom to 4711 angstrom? -3.2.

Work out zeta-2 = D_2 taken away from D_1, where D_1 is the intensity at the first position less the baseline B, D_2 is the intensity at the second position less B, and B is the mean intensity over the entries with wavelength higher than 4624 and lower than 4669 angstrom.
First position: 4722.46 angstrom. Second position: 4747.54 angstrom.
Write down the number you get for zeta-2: -0.45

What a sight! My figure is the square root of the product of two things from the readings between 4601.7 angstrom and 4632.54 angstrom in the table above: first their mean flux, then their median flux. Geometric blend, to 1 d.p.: 8.1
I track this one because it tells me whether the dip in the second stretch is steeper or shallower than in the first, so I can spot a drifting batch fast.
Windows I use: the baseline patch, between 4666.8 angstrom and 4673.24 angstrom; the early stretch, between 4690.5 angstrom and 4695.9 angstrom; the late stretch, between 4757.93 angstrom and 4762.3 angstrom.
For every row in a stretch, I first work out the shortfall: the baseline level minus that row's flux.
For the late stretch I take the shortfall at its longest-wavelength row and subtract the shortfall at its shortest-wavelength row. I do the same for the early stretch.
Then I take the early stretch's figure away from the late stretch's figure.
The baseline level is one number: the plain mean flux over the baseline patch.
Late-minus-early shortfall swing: 0.23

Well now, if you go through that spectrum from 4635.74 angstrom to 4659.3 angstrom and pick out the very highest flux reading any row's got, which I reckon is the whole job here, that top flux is 8.112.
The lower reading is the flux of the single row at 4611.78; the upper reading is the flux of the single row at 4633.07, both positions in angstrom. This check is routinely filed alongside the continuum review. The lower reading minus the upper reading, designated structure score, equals 0.50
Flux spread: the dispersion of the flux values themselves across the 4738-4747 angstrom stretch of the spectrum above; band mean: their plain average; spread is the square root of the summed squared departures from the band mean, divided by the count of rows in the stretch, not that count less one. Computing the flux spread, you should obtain 0.24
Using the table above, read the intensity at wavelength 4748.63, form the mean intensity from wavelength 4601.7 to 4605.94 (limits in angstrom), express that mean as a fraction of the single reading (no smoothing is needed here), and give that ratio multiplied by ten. 8.7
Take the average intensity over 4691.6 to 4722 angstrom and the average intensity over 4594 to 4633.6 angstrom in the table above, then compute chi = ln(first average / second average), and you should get -0.04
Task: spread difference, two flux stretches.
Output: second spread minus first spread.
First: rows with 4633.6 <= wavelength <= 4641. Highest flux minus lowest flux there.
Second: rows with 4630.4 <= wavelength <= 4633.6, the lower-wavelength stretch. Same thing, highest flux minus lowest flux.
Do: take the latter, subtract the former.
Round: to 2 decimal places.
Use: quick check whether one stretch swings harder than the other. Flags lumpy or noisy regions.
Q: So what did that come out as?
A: -0.57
